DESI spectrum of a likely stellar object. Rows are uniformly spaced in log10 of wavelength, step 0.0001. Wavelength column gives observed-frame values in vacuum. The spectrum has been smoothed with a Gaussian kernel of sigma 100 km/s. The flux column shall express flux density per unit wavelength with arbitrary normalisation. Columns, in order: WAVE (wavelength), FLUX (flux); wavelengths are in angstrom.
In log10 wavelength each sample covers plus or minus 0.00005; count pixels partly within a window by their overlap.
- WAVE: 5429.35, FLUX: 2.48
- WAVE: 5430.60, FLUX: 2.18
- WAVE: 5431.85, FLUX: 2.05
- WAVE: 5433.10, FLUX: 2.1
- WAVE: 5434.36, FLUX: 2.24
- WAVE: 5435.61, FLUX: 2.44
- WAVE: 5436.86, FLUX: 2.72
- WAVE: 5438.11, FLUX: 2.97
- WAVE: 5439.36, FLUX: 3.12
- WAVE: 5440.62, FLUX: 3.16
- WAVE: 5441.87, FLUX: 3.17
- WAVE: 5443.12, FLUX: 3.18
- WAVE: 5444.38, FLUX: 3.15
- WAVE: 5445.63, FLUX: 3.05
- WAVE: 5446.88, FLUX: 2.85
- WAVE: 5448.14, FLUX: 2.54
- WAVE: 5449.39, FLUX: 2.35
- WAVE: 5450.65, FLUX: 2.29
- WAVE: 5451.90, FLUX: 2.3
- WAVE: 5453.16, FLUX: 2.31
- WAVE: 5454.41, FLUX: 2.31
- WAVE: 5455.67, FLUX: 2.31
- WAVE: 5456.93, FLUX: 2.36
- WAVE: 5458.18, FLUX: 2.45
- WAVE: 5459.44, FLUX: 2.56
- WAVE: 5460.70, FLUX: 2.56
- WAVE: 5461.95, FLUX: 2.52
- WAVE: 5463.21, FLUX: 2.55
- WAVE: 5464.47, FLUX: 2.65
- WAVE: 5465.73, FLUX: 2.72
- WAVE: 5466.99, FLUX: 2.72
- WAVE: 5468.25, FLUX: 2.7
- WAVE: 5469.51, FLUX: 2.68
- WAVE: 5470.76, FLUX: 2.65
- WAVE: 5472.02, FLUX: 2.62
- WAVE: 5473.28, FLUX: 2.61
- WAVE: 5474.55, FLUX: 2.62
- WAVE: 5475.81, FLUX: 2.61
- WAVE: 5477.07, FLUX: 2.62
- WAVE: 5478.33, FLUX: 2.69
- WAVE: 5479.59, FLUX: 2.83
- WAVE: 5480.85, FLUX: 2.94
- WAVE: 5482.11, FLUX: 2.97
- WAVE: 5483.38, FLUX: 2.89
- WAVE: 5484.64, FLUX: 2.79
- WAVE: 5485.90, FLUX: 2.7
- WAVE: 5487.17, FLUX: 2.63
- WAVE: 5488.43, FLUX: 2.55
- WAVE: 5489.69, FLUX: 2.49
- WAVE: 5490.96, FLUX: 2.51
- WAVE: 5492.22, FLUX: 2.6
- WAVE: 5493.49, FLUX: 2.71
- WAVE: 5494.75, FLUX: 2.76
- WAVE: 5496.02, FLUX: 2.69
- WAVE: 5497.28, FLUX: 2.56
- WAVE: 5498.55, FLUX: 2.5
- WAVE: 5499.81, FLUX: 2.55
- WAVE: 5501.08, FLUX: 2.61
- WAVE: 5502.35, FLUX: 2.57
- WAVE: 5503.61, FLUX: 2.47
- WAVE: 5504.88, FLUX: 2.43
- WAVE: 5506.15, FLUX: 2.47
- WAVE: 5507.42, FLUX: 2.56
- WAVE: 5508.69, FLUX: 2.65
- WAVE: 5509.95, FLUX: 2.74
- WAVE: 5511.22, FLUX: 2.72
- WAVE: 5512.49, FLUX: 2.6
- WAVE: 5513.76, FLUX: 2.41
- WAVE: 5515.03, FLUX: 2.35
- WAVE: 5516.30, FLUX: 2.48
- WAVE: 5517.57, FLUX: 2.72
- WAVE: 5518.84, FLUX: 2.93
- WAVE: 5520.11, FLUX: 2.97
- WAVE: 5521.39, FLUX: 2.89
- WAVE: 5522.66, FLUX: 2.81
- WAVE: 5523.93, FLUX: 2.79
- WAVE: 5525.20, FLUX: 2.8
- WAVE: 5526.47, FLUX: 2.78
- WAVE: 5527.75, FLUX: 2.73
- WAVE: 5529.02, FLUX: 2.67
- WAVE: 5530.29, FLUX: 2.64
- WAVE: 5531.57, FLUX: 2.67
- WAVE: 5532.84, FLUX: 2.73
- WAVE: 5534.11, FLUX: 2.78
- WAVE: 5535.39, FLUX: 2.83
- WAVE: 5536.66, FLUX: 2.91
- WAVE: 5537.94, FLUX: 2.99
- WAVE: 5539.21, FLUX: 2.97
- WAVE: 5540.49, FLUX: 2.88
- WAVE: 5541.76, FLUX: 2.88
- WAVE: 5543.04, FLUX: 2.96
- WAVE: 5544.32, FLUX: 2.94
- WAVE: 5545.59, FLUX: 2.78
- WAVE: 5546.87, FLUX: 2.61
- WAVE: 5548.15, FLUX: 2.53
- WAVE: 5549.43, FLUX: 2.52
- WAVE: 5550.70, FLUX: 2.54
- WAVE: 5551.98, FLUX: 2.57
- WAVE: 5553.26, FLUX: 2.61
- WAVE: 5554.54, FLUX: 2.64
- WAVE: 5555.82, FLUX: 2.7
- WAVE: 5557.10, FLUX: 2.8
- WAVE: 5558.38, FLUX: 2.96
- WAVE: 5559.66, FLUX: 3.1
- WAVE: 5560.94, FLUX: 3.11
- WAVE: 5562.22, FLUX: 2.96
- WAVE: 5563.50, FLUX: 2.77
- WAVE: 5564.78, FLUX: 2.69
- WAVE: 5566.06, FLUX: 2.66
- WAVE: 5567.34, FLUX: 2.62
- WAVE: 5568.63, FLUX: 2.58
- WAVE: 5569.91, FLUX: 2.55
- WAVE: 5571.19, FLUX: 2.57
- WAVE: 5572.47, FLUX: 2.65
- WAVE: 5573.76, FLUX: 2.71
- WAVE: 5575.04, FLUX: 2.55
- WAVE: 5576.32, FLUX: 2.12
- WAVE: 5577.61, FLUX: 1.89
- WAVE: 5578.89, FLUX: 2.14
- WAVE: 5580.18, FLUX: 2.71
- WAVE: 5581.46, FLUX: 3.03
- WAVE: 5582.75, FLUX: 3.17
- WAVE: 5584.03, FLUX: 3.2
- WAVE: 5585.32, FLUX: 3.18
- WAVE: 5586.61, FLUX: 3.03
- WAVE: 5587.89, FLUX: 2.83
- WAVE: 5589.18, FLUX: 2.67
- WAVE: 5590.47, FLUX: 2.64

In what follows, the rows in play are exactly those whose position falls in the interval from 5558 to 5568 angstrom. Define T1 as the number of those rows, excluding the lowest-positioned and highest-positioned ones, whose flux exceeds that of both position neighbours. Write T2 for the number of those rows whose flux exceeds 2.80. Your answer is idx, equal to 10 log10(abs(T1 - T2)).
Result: 4.8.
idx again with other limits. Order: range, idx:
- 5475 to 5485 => 4.8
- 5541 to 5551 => 3.0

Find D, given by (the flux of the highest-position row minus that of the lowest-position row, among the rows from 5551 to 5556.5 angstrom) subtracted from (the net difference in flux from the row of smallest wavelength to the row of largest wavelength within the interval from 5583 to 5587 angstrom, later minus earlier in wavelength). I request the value -0.30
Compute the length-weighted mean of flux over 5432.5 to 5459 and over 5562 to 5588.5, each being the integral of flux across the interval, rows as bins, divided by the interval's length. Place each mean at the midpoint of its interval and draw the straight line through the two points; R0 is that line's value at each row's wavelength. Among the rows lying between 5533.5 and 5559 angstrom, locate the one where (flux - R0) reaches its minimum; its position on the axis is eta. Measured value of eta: 5549.43 angstrom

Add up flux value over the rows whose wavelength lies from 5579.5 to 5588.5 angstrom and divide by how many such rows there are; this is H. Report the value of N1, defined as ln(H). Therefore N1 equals 1.11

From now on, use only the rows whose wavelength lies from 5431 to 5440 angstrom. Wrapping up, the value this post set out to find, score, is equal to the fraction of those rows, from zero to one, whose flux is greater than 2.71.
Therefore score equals 0.43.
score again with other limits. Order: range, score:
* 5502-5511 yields 0.14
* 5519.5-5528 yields 1.00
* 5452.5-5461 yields 0.00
